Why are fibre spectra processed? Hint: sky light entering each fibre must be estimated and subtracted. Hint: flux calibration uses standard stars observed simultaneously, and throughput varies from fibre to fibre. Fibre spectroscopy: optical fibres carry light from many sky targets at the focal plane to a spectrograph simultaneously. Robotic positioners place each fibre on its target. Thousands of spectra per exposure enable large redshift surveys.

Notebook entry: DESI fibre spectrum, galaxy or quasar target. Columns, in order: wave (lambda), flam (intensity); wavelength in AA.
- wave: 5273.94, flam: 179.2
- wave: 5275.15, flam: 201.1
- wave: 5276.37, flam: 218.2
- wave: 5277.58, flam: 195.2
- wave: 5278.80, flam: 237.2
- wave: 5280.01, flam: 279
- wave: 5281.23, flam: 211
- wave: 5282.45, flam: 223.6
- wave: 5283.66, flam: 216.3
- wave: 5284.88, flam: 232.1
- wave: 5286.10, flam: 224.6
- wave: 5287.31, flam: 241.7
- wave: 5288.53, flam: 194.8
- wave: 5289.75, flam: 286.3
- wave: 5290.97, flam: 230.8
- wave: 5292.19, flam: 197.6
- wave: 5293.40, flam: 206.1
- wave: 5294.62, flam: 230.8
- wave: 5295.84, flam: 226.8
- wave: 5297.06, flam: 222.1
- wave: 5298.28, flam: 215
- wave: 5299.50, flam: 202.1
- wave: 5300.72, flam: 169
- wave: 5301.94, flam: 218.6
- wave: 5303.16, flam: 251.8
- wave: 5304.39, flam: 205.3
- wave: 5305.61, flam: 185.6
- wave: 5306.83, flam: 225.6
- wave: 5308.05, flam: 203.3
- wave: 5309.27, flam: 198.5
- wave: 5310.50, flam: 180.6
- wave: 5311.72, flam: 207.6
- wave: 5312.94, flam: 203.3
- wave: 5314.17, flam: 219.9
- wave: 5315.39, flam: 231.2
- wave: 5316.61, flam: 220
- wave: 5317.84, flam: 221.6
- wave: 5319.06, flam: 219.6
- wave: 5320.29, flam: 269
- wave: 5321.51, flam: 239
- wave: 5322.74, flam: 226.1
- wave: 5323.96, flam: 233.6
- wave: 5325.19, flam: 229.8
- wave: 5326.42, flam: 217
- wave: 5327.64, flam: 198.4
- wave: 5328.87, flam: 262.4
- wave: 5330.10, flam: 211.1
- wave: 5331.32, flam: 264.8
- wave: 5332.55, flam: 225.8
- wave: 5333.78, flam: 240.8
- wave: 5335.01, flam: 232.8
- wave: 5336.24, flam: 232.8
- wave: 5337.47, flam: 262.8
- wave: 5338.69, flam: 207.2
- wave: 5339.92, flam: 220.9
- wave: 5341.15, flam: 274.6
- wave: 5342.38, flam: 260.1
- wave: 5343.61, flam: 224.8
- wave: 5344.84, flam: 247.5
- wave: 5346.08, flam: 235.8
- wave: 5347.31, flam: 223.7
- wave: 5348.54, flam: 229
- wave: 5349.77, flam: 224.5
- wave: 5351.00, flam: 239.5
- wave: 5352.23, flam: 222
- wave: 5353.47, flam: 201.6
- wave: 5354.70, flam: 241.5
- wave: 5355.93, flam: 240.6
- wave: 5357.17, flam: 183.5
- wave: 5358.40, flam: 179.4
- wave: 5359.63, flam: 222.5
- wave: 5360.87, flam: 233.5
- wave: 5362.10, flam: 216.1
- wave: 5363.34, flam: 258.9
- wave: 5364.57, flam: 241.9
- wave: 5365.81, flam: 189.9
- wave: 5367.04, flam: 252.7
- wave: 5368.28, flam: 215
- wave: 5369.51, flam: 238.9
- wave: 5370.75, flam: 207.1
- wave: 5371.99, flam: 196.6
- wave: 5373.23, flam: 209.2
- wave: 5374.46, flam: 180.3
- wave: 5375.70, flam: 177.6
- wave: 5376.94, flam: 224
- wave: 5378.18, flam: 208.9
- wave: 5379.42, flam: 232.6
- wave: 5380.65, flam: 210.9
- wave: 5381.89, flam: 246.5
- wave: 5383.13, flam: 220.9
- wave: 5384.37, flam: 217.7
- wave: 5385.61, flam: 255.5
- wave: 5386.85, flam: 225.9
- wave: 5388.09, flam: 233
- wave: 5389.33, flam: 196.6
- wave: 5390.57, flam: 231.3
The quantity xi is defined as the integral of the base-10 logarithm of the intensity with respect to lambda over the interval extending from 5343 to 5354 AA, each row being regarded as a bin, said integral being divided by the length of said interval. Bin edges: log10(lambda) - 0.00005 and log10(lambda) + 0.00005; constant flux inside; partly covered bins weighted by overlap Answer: 2.36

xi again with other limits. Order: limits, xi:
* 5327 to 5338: 2.37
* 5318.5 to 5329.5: 2.36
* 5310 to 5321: 2.34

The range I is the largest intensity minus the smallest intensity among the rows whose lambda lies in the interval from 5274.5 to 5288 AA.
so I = 84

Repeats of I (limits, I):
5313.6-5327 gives 52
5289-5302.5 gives 117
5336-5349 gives 67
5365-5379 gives 75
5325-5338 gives 66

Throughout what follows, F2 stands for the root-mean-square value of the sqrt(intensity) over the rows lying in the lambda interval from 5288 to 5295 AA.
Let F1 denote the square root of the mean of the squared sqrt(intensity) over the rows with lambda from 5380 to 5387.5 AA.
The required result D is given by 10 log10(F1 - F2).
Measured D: -8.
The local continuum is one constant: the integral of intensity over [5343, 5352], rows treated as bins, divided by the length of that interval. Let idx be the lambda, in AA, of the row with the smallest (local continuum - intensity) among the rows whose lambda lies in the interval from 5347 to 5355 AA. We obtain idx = 5354.70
